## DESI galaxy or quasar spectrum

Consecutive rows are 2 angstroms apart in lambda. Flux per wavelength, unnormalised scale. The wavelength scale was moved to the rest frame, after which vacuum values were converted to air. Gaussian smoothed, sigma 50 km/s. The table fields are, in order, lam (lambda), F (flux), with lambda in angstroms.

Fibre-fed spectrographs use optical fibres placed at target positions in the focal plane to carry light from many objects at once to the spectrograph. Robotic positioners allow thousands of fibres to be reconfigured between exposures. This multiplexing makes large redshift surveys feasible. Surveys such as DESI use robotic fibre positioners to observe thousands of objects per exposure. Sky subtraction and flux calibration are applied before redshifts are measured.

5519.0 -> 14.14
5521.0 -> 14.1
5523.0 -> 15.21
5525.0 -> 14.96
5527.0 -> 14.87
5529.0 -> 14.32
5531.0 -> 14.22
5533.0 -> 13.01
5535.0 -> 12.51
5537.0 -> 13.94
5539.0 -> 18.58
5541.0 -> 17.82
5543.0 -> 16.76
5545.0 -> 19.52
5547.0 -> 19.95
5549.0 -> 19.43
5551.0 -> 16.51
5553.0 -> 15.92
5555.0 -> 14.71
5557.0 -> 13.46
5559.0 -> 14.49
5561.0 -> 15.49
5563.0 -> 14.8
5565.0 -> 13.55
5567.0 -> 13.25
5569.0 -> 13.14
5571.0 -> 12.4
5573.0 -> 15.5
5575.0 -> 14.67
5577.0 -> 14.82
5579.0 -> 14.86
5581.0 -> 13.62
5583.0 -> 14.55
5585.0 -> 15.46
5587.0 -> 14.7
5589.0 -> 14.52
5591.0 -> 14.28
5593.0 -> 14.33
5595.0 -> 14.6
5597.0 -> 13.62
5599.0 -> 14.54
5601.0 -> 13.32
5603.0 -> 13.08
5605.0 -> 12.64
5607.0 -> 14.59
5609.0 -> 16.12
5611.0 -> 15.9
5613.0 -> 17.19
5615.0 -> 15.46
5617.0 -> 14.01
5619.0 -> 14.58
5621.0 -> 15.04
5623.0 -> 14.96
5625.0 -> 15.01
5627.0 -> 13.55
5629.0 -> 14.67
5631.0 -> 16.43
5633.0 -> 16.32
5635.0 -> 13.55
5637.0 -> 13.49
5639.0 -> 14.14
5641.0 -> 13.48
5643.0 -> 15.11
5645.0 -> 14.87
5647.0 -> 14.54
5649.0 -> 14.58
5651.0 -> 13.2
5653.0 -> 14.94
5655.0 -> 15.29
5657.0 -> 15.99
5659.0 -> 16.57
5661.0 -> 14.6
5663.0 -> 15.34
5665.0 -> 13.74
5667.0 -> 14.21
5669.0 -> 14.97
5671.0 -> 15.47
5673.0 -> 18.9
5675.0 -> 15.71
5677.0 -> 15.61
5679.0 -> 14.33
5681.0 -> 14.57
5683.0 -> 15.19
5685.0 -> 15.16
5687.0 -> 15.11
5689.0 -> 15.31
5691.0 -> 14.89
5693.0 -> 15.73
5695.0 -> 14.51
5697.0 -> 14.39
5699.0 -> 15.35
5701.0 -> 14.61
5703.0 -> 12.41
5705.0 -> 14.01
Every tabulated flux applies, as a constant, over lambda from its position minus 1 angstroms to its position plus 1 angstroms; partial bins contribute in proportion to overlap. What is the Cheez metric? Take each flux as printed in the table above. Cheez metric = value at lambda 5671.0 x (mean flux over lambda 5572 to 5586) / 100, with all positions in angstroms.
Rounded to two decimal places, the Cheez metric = 2.29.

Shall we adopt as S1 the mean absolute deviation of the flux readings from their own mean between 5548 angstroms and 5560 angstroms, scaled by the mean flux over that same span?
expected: 0.10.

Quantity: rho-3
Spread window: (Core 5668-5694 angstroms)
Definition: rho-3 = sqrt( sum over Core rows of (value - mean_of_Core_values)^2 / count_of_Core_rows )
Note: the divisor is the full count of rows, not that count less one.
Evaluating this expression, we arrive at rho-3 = 1.07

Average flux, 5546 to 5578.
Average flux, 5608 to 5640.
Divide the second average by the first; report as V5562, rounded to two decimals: 0.99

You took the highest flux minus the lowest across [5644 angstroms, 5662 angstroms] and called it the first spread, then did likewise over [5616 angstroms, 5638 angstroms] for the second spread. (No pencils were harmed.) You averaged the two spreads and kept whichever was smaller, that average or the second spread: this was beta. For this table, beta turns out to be 2.9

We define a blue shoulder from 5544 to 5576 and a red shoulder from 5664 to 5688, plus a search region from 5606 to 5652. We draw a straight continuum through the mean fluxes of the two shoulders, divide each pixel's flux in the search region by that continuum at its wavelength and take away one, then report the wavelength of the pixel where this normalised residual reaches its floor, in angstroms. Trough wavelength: 5651.0 angstroms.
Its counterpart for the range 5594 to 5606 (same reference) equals 5605.0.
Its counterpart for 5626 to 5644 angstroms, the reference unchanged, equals 5641.0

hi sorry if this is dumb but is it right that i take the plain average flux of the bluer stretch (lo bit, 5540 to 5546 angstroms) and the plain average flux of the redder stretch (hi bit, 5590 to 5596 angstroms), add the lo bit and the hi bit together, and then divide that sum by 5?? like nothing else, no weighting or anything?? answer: 6.49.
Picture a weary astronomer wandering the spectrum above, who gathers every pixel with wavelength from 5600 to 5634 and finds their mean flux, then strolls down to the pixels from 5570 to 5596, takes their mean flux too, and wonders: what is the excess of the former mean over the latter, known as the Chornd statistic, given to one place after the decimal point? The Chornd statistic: 0.4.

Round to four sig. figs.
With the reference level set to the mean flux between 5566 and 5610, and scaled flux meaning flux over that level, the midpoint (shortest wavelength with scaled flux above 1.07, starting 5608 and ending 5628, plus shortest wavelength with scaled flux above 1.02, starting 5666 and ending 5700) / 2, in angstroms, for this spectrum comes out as 5639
